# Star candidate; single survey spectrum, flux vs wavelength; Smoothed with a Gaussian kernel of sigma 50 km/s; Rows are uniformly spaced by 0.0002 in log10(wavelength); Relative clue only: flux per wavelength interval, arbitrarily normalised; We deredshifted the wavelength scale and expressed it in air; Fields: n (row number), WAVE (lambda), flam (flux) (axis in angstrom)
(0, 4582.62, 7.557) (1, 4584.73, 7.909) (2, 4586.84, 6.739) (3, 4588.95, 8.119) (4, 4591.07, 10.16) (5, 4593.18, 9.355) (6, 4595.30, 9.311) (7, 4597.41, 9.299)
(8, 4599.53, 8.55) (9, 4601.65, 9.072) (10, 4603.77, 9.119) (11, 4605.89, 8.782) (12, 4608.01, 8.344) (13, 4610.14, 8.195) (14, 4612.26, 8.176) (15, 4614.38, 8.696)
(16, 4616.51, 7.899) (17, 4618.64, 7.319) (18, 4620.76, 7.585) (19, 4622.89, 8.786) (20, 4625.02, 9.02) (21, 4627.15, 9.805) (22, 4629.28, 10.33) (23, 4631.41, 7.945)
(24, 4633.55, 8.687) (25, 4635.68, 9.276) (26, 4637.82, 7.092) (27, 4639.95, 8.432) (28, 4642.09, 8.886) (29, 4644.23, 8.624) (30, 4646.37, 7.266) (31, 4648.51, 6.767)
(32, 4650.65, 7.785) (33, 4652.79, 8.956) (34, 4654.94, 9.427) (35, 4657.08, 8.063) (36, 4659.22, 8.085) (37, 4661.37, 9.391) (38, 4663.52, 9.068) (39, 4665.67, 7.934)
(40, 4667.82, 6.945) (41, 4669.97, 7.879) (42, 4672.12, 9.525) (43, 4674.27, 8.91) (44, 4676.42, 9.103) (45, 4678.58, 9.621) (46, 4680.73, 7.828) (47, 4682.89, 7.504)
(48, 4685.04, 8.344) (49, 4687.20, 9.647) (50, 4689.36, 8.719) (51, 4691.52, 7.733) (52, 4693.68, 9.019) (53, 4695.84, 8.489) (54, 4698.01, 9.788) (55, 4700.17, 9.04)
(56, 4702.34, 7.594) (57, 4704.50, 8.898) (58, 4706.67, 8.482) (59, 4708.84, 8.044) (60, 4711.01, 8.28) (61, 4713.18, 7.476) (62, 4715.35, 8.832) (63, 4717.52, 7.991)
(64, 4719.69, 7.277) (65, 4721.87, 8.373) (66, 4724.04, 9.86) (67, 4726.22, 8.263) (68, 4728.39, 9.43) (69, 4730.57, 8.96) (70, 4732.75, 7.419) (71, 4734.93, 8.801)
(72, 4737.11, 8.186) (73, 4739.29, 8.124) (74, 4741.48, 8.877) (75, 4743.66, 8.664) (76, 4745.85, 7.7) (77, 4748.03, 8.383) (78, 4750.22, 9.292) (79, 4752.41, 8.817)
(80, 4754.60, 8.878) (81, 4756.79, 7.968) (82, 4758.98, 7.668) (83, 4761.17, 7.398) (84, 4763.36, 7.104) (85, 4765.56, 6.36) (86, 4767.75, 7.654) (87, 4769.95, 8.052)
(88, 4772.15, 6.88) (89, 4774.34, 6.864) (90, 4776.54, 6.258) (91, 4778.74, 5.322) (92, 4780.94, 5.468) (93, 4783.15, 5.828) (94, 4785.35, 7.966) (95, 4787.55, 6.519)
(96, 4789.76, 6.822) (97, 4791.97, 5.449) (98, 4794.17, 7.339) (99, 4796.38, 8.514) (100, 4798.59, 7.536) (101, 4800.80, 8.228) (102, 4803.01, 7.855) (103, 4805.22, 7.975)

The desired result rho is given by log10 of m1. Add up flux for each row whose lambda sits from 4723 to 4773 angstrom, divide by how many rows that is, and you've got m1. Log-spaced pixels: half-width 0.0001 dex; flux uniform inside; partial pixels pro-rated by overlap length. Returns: 0.914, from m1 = 8.21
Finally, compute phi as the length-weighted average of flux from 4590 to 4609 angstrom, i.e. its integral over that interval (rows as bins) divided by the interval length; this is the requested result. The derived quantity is 9.1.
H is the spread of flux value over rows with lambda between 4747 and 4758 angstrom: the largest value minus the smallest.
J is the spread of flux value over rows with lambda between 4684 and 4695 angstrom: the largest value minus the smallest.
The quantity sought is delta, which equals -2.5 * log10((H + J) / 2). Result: -0.52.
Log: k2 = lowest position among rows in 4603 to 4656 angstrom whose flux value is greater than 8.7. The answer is 4603.77 angstrom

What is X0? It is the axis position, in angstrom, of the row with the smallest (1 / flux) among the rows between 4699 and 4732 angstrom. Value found 4724.04 angstrom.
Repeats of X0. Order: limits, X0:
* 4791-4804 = 4796.38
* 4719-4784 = 4724.04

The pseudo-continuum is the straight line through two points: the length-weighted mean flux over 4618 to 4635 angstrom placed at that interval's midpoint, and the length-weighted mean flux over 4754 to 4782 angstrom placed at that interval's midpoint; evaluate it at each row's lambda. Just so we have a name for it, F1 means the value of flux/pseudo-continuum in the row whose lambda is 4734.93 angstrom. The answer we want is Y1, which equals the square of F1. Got 1.4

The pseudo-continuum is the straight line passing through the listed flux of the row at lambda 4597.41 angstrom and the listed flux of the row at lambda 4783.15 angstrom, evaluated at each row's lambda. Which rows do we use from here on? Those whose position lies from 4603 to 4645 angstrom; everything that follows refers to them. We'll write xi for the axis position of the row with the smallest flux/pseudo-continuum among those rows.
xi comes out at 4618.64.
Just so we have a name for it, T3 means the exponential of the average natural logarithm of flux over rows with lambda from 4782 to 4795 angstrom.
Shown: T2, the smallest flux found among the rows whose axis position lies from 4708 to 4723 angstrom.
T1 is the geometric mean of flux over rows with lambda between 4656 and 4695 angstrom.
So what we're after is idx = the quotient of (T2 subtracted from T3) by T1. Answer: -0.08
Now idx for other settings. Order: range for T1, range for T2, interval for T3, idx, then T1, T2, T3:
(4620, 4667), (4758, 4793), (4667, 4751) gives 0.37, 8.46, 5.322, 8.5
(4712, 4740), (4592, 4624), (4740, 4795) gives -0.01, 8.35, 7.319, 7.3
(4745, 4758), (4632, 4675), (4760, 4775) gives 0.05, 8.49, 6.767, 7.2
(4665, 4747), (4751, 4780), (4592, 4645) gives 0.39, 8.43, 5.322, 8.6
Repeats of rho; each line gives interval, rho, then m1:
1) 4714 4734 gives 0.929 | 8.49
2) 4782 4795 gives 0.823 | 6.65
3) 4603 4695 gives 0.928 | 8.48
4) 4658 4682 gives 0.933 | 8.57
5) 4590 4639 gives 0.941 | 8.73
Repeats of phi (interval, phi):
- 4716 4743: 8.5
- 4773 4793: 6.3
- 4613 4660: 8.4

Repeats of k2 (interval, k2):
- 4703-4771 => 4704.50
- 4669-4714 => 4672.12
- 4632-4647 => 4635.68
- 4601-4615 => 4601.65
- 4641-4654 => 4642.09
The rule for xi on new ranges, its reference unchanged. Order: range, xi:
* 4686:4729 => 4691.52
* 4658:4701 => 4667.82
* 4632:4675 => 4648.51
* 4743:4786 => 4778.74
